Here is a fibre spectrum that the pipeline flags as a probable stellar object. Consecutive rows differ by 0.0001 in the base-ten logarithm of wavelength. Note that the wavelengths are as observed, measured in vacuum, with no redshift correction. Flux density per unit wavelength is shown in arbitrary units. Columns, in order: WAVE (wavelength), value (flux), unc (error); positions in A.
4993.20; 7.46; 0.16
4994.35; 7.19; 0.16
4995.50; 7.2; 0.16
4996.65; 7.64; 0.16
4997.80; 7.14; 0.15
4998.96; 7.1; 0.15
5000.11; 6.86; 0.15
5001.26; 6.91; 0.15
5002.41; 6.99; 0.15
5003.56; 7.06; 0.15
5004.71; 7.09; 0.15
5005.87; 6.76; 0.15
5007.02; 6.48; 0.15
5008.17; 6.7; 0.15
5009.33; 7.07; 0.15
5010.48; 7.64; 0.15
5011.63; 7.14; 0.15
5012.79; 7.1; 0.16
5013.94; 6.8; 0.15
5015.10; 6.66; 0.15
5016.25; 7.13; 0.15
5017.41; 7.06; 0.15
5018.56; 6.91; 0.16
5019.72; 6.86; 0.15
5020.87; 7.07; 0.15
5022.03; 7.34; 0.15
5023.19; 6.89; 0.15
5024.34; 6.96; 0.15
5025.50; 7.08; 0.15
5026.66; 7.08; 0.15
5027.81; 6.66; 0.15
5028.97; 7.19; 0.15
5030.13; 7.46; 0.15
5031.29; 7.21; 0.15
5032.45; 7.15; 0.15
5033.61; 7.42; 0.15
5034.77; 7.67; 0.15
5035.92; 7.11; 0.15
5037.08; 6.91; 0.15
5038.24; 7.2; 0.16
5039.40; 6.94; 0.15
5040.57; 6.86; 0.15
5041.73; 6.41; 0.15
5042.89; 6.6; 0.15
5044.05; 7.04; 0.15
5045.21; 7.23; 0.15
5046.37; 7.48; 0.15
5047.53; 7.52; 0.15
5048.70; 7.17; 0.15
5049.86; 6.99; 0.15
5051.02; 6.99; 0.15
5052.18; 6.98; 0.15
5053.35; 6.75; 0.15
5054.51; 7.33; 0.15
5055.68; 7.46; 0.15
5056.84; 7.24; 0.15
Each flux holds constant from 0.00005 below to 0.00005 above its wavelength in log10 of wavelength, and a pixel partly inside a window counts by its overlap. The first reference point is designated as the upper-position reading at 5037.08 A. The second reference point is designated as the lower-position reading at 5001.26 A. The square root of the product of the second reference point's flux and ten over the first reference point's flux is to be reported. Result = 3.16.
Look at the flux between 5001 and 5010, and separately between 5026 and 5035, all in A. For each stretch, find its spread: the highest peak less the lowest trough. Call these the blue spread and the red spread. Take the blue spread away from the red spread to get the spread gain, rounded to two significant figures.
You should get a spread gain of 0.40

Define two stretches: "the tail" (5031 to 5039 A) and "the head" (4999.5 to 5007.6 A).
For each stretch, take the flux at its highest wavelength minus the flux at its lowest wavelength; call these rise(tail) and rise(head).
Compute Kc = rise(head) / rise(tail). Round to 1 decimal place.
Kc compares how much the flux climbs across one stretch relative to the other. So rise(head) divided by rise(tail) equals 38.0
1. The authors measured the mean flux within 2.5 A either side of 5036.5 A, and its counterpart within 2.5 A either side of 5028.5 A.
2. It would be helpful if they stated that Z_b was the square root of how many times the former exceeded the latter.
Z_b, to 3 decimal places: 1.009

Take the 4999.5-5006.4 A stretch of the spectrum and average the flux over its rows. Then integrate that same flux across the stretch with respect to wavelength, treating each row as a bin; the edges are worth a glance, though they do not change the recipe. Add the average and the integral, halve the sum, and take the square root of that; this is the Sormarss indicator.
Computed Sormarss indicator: 5.24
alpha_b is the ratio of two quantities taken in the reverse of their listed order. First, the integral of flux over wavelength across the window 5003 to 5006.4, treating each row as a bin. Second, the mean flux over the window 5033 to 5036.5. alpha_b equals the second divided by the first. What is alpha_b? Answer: 0.31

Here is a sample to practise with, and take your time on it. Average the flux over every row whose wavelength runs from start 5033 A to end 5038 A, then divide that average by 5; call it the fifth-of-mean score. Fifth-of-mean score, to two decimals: 1.46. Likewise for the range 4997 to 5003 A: 1.40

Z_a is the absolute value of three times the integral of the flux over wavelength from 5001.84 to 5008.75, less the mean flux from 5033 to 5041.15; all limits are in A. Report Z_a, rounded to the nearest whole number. 135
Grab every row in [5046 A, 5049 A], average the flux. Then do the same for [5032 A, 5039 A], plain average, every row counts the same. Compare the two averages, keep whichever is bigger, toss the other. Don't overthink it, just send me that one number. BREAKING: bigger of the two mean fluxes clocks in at 7.39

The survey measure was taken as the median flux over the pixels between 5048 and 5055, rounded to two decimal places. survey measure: 6.99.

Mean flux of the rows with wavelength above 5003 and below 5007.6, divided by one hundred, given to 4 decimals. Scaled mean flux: 0.0685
